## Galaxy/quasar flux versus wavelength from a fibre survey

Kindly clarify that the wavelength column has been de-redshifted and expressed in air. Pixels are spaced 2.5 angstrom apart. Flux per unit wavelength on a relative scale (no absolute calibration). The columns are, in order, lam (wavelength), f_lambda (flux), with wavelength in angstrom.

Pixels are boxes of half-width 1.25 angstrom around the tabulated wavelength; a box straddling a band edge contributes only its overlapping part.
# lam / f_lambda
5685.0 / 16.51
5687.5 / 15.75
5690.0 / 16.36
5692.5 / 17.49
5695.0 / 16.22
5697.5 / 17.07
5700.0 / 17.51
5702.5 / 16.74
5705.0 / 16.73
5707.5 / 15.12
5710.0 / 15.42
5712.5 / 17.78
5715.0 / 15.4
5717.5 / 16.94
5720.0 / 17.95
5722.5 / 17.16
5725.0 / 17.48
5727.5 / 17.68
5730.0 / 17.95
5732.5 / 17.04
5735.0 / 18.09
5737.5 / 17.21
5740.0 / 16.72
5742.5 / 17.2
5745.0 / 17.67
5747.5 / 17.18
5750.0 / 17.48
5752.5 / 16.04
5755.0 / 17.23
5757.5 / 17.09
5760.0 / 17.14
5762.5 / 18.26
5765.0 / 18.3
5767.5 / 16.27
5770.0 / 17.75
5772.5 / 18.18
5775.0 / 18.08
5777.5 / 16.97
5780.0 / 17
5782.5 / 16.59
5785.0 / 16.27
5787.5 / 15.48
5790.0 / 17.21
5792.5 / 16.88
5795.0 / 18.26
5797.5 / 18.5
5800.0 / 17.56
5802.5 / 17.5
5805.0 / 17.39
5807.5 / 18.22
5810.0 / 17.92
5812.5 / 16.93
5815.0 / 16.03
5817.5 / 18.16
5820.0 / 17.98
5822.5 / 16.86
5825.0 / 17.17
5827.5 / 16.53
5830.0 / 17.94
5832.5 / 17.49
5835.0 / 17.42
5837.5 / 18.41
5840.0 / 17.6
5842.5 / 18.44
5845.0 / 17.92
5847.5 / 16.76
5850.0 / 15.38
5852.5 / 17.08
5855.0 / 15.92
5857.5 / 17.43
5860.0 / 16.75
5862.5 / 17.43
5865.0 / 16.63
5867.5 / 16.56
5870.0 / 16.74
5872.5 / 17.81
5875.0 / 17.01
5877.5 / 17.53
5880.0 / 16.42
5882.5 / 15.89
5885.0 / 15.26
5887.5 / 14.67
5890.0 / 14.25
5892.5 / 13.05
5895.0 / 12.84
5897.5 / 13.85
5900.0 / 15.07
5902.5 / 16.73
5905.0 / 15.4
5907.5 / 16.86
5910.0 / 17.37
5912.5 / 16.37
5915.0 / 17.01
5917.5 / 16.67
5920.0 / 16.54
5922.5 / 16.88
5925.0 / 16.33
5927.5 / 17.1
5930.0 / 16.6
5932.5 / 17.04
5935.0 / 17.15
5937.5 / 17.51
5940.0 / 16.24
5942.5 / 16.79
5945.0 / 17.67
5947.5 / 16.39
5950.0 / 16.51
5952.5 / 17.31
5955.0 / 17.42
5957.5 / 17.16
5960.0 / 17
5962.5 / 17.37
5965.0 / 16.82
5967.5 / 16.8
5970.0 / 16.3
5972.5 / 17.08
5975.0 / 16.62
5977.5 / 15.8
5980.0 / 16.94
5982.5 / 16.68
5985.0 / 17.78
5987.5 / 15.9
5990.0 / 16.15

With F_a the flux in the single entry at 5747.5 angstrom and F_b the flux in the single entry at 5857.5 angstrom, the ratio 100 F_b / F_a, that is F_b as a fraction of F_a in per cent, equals 101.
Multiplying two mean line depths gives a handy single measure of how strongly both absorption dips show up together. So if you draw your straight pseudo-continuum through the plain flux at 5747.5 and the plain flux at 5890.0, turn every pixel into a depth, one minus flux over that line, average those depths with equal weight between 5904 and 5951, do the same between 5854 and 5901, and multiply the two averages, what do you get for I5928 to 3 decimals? 0.022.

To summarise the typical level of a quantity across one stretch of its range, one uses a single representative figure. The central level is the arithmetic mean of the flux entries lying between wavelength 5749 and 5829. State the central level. 17.3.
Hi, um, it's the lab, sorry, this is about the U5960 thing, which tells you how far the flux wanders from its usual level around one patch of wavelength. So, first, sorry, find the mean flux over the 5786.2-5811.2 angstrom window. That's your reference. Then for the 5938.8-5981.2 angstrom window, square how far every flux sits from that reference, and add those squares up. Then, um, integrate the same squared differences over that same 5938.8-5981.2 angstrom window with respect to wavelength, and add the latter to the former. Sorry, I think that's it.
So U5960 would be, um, 39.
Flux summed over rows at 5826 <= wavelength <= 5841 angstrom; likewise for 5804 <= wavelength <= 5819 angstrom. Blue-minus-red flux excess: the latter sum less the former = -1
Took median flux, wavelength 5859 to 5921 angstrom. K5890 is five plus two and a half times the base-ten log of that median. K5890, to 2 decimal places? 8.05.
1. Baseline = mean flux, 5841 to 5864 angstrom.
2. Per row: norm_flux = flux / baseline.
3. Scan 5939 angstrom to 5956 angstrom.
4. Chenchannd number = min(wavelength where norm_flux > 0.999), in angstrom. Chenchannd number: 5945.0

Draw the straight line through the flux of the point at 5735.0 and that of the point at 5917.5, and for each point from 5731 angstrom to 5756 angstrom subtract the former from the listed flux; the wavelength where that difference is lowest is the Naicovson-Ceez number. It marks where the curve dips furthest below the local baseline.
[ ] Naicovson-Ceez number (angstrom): 5752.5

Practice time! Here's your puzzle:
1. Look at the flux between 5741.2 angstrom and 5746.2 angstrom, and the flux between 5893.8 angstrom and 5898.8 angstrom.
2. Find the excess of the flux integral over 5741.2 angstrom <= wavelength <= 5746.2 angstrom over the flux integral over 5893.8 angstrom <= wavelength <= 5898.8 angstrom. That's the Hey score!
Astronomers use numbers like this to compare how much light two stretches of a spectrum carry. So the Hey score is 20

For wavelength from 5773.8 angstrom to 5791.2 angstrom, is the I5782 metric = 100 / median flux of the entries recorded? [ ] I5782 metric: 5.89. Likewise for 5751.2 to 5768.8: 5.83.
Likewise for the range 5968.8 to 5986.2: 6.00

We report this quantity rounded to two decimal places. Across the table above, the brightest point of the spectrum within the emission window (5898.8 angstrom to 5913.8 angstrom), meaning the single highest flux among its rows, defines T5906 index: 17.37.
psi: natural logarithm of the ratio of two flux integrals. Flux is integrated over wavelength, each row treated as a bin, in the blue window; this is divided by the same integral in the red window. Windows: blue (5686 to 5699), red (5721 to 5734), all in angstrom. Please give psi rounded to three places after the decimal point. -0.052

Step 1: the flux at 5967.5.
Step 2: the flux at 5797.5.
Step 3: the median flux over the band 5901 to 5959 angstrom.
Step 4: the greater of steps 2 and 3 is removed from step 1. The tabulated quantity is -1.7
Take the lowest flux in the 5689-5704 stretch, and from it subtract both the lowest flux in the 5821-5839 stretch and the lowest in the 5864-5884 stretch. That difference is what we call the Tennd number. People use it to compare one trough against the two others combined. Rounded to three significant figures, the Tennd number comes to -16.2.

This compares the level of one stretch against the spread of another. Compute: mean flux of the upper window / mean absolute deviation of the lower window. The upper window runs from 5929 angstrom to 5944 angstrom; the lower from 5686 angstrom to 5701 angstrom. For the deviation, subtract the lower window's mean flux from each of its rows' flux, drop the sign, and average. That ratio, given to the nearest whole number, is 27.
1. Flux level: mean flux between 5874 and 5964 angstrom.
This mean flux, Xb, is 16.3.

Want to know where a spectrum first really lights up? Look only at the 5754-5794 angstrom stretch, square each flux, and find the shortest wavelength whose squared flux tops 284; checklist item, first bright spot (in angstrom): 5755.0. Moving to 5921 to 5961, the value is 5922.5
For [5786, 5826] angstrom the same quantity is 5790.0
